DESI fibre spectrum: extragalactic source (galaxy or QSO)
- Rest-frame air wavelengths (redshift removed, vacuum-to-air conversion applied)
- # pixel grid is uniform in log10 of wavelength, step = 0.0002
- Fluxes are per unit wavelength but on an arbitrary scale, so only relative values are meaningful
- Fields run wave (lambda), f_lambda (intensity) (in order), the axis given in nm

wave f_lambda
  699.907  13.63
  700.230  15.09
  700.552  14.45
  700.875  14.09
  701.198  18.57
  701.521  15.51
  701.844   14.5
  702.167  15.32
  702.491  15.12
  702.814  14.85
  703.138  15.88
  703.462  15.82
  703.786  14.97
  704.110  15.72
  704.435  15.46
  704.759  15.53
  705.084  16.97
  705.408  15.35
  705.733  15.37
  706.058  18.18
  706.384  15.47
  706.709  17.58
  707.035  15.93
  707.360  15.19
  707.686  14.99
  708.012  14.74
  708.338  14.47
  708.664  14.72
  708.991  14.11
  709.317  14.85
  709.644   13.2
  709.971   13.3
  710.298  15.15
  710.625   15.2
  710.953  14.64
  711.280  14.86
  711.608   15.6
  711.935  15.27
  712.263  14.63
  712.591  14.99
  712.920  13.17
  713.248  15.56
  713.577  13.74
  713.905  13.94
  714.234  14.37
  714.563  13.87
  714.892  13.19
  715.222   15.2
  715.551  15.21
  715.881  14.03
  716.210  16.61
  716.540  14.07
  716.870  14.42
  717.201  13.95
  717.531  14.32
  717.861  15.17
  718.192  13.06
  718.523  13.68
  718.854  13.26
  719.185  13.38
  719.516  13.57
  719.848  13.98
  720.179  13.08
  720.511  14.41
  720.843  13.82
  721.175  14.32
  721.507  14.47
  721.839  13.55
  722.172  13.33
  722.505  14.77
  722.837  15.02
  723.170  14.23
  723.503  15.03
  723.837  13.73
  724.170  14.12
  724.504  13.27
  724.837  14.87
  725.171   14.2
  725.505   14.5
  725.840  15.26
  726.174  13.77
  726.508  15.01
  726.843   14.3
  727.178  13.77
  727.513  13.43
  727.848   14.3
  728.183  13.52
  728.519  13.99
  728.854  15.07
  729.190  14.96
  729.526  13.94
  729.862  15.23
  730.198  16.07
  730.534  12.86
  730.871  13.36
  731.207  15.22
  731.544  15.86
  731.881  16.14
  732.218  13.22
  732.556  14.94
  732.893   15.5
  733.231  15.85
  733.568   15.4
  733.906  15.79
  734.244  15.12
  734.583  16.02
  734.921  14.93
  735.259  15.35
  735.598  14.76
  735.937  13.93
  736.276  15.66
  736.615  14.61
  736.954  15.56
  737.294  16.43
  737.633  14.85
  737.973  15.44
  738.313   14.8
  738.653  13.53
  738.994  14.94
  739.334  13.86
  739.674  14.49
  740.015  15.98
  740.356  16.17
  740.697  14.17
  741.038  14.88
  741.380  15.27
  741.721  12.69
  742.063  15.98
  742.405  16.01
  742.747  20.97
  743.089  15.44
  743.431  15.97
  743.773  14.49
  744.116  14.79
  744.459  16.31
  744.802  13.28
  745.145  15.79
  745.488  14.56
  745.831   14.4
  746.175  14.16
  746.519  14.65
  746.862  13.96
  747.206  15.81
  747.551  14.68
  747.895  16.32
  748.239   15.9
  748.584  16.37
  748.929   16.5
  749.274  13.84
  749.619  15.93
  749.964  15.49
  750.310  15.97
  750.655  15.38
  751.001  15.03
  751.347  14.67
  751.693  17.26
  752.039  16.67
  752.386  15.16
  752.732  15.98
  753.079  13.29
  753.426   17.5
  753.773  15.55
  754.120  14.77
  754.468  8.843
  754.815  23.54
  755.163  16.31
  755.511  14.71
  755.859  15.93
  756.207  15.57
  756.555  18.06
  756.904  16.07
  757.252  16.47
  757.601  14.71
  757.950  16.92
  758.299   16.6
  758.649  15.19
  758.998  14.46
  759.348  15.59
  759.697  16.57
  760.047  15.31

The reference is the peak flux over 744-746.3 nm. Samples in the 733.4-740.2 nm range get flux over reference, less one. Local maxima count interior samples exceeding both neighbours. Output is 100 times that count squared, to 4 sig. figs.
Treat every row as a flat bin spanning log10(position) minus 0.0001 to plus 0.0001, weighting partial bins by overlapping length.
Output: 4900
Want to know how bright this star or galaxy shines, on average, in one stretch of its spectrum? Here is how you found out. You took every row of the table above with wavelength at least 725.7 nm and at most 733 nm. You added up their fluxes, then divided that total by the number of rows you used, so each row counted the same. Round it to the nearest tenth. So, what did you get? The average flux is 14.5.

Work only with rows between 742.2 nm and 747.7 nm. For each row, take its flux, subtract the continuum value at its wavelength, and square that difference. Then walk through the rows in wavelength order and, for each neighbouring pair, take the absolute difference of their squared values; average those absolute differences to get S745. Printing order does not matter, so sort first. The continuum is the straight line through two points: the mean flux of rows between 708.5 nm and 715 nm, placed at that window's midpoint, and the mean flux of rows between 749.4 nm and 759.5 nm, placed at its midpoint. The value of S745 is 5.31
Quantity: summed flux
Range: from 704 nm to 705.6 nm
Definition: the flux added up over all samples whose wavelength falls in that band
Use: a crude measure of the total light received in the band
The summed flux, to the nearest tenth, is 79.0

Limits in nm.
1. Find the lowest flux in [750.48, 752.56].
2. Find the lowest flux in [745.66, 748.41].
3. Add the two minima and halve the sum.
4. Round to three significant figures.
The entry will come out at 14.3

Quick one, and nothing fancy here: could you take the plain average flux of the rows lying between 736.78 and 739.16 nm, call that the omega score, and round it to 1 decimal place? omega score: 15.1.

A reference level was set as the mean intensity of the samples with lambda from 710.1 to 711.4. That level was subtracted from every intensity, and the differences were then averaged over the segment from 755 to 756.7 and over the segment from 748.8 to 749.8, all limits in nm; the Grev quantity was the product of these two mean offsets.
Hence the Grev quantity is 0.53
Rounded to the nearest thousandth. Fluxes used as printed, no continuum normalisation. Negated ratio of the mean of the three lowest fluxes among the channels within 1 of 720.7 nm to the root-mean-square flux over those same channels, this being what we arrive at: -0.972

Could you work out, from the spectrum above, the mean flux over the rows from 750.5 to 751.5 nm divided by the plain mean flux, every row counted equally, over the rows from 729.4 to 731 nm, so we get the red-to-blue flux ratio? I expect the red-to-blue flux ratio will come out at 1.05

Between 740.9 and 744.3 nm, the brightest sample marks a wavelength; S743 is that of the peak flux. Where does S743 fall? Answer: 742.747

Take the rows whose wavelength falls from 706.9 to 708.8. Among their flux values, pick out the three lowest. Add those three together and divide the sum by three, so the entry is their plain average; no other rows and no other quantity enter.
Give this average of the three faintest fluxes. 14.6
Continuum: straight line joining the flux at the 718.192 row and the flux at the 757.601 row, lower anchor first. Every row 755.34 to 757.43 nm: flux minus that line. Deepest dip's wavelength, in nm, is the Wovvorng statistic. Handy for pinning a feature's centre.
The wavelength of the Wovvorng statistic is 755.511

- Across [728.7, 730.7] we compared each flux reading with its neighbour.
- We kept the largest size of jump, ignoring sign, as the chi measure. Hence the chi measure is 3.2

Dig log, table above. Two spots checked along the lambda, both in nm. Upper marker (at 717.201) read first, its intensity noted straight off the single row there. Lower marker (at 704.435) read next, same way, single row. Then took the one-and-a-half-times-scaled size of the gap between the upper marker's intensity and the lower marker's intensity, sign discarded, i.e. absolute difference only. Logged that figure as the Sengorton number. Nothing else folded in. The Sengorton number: 2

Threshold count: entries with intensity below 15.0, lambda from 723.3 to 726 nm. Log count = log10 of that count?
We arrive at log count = 0.78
